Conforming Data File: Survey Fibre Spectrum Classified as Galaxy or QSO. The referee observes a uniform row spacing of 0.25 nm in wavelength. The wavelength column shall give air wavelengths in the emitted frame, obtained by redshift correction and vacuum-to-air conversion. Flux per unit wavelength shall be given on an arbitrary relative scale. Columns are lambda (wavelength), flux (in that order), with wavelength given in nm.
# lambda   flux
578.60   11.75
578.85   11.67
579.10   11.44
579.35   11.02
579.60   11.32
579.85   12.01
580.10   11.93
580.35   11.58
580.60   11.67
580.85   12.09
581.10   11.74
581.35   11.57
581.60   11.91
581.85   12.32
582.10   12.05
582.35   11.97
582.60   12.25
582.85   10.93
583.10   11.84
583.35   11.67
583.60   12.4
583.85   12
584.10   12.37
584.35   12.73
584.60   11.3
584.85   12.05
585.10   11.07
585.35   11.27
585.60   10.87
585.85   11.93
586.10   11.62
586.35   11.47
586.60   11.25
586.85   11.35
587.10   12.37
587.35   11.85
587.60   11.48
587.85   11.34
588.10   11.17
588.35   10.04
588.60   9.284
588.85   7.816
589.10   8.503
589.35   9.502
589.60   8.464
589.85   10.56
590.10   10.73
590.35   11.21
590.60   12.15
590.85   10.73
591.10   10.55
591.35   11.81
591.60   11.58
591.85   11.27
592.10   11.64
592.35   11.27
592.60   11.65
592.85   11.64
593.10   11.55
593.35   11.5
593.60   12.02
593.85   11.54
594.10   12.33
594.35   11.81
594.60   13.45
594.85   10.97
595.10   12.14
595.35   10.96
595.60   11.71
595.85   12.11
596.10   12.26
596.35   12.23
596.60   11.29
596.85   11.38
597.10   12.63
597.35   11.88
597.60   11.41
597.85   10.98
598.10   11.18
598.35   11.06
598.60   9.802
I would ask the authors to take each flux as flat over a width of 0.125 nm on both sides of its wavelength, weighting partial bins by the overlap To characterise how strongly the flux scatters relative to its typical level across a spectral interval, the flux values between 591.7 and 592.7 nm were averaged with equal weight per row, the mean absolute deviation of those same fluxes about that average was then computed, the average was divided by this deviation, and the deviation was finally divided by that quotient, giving 0.003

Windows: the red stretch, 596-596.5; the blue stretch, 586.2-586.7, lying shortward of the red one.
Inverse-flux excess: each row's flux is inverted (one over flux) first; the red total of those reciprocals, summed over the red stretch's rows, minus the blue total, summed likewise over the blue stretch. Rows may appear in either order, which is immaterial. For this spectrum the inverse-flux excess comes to -0.013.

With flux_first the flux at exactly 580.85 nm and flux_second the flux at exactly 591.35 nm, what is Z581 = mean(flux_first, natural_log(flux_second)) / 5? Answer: 1.46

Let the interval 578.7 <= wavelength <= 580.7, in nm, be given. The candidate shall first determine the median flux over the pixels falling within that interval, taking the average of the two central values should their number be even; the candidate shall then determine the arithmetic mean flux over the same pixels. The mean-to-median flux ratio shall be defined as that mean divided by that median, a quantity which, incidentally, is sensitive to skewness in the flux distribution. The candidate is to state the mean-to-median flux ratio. 0.996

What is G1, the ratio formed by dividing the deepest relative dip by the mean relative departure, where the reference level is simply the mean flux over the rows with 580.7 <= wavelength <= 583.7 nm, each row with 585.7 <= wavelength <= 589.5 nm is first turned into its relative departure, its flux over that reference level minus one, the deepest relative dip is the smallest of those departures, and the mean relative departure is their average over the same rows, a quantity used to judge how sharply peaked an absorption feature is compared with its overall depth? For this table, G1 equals 3.5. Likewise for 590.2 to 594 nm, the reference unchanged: 3.2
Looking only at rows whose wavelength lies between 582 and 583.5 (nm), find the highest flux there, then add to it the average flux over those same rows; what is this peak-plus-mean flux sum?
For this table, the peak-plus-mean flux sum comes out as 24.0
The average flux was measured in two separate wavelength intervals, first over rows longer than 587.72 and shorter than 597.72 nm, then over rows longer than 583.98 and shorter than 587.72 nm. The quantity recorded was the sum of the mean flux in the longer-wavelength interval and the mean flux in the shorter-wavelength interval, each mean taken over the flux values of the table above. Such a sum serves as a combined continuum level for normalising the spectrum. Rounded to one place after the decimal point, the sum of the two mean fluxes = 22.9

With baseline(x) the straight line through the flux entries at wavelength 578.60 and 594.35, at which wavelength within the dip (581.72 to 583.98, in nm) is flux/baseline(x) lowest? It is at 582.85 nm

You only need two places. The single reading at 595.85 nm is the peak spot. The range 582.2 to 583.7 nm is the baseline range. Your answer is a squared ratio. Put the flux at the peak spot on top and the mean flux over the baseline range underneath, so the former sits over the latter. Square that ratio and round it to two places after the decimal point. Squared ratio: 1.05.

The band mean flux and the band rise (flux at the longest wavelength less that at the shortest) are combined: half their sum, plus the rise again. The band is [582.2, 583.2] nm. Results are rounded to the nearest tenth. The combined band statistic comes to 5.7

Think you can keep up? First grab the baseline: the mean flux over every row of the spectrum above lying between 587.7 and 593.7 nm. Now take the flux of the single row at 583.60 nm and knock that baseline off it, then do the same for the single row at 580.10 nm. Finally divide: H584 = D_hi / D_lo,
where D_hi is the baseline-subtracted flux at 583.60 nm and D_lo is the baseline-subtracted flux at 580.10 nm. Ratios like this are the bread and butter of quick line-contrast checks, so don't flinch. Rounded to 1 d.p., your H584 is 1.4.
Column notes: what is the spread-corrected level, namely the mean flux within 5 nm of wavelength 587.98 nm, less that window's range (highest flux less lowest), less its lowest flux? -1.6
